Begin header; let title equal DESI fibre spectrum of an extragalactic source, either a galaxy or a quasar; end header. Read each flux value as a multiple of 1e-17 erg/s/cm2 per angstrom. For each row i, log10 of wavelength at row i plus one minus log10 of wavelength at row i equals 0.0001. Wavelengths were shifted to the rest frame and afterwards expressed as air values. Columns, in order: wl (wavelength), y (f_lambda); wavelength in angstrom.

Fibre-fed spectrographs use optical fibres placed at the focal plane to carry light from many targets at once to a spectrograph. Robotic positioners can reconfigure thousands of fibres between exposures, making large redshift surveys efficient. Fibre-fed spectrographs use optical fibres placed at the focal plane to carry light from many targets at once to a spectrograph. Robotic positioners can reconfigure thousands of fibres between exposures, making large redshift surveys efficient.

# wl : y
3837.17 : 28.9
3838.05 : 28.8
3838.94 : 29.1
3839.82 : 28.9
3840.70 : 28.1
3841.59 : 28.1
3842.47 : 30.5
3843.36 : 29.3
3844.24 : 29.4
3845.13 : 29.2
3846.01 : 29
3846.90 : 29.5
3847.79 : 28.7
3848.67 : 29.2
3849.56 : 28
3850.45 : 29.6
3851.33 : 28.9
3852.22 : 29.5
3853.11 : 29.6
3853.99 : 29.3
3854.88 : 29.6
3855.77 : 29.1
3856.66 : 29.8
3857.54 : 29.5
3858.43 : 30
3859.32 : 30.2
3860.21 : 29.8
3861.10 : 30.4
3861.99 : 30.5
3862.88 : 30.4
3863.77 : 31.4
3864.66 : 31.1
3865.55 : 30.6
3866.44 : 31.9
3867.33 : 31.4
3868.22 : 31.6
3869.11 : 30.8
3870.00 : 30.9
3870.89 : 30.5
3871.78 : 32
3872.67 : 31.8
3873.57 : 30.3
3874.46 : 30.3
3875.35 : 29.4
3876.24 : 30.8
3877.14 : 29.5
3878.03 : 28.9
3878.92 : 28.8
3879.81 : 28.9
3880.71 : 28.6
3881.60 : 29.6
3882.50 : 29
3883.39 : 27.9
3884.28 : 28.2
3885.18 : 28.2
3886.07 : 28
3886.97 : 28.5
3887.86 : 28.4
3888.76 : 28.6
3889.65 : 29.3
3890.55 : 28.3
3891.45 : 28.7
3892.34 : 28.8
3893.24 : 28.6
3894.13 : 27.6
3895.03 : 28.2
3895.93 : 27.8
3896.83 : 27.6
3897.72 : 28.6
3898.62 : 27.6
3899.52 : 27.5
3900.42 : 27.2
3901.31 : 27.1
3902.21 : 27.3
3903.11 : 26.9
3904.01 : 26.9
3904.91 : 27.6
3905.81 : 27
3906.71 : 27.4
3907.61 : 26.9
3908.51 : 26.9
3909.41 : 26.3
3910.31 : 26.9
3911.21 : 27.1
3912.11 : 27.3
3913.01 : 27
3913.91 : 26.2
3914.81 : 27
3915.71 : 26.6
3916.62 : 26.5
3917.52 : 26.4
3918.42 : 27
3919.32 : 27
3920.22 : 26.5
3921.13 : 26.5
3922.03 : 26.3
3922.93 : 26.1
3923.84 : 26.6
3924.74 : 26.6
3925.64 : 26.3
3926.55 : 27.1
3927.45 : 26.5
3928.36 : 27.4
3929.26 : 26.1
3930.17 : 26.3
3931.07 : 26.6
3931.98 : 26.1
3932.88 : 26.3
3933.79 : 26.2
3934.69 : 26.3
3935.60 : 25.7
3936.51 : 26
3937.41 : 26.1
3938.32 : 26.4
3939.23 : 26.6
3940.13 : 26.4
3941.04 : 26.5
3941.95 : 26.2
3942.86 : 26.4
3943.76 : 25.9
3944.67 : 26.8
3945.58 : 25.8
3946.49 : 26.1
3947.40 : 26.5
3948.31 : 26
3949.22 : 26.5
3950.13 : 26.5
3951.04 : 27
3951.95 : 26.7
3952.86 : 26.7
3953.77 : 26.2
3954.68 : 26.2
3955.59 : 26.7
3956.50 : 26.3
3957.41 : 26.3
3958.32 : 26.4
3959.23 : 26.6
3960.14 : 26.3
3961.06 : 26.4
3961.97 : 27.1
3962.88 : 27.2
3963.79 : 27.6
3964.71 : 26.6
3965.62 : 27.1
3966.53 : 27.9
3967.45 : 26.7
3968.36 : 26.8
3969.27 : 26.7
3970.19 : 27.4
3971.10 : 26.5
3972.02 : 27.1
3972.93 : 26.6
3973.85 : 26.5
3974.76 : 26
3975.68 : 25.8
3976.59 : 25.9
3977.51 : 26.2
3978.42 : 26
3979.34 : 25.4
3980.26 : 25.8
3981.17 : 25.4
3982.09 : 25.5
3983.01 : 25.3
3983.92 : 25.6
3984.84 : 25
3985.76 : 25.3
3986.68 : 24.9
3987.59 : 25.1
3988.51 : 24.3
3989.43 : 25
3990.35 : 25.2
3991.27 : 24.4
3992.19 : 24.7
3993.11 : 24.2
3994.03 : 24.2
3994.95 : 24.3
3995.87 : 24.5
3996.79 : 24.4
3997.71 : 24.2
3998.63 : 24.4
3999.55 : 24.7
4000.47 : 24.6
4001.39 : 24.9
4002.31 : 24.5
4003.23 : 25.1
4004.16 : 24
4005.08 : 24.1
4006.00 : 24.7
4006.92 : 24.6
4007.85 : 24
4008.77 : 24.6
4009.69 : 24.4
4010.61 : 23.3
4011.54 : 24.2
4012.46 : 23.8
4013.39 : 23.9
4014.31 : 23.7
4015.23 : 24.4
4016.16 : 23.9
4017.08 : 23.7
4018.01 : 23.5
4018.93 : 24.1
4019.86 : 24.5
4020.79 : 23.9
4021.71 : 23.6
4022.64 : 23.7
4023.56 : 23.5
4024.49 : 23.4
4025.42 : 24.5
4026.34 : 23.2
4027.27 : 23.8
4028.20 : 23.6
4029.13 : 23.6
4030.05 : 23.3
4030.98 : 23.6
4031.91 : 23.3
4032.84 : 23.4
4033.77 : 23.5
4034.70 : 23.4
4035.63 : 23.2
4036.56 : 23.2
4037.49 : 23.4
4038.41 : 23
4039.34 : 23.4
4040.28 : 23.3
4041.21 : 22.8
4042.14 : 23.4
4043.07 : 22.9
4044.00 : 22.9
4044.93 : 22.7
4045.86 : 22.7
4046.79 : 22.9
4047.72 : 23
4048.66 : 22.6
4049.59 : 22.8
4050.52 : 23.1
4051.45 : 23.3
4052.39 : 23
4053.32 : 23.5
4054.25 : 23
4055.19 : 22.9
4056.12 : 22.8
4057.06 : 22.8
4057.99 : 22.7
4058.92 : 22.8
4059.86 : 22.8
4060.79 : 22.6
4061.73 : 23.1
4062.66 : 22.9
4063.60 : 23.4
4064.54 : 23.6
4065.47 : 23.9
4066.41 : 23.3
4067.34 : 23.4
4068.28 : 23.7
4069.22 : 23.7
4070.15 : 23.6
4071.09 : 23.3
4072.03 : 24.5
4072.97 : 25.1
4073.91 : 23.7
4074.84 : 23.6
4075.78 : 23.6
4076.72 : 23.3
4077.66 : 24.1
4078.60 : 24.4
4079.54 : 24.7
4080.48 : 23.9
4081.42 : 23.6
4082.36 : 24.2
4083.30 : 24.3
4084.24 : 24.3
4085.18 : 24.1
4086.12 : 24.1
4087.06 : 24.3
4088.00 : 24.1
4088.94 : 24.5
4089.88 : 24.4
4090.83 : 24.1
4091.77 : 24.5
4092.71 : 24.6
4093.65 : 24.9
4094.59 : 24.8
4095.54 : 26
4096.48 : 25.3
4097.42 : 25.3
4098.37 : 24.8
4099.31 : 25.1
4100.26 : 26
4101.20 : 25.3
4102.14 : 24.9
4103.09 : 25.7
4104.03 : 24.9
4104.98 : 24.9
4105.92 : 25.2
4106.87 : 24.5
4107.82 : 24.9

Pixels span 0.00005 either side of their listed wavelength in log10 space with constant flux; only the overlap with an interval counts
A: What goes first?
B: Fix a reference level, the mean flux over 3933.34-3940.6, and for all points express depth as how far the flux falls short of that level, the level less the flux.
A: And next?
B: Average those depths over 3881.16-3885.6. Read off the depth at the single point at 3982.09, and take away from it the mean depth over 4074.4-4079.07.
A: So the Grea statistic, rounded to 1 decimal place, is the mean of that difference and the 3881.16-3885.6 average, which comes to -2.0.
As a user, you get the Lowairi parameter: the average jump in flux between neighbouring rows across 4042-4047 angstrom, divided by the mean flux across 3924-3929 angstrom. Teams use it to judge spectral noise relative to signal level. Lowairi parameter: 0.007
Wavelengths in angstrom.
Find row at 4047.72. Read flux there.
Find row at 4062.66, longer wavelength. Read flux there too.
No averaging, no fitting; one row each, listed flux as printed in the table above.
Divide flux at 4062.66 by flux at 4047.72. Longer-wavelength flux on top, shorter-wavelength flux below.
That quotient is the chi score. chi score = 1.00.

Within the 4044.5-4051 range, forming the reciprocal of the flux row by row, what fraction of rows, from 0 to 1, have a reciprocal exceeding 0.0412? 1.0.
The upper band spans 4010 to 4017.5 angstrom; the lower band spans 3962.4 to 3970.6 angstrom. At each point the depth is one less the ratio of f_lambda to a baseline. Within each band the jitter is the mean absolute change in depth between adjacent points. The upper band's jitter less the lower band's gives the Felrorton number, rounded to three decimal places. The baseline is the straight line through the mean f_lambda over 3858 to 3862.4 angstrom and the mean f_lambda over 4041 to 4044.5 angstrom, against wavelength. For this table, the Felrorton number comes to -0.006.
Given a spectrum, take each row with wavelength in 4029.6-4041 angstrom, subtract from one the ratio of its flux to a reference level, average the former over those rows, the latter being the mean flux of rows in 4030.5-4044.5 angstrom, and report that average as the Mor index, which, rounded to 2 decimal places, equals 0.00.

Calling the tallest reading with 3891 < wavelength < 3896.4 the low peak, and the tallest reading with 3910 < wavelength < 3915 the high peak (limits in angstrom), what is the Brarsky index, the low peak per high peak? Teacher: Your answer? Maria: 1.05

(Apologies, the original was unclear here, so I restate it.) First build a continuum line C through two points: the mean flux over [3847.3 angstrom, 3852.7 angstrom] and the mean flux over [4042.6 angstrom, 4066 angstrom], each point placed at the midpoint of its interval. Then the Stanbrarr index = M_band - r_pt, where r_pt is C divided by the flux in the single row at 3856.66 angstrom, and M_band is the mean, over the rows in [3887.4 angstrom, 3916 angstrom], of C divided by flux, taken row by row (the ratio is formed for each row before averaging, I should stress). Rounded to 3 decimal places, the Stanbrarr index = 0.032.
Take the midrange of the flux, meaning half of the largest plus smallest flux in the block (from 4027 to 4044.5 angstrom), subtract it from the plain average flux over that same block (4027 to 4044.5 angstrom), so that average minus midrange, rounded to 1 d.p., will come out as 0.0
